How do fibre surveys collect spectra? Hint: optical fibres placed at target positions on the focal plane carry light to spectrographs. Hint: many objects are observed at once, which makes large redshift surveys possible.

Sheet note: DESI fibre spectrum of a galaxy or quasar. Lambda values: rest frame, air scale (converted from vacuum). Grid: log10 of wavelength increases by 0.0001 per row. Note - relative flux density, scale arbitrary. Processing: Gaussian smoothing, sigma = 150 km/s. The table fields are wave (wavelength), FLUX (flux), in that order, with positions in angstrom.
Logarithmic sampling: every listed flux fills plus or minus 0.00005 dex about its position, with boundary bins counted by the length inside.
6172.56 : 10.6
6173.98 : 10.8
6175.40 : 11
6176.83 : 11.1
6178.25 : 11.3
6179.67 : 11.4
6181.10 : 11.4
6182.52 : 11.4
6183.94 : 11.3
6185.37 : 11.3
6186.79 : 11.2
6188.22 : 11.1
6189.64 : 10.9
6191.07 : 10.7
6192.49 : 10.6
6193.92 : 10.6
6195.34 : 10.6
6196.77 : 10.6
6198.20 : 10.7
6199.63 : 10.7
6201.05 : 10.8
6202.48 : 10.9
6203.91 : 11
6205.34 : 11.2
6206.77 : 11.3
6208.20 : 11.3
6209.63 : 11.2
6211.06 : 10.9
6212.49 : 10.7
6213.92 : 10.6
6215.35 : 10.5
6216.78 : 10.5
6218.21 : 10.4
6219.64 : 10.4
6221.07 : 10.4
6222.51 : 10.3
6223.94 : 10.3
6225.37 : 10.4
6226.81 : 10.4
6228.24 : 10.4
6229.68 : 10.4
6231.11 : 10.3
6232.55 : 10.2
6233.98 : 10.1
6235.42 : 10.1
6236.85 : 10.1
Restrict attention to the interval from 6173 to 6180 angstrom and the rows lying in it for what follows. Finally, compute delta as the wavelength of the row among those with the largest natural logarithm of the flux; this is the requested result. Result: 6179.67 angstrom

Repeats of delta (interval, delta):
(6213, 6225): 6213.92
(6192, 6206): 6205.34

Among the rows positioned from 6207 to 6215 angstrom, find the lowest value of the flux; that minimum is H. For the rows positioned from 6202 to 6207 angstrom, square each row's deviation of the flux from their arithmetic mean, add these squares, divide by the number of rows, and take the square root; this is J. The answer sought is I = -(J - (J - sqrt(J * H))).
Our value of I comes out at -1.29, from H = 10.6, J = 0.158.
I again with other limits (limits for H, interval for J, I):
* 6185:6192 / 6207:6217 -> -1.80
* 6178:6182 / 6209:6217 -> -1.68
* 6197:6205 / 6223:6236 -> -1.13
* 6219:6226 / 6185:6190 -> -1.23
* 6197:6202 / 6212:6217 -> -0.94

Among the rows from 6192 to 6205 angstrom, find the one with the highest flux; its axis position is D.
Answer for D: 6203.91 angstrom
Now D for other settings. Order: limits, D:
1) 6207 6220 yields 6208.20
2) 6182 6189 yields 6182.52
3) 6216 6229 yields 6216.78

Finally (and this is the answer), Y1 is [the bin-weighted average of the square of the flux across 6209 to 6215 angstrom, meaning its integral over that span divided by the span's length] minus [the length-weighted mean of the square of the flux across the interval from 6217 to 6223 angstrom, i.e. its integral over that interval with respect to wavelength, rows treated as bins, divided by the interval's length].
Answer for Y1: 9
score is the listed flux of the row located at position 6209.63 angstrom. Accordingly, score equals 11.2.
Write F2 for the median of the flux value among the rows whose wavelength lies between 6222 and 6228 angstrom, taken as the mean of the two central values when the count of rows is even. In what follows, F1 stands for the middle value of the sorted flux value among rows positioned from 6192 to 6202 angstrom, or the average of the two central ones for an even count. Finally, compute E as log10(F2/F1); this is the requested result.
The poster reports -0.01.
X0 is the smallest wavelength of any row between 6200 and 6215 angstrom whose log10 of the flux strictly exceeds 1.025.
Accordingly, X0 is 6201.05 angstrom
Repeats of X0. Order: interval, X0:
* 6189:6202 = 6189.64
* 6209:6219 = 6209.63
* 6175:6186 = 6175.40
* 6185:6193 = 6185.37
